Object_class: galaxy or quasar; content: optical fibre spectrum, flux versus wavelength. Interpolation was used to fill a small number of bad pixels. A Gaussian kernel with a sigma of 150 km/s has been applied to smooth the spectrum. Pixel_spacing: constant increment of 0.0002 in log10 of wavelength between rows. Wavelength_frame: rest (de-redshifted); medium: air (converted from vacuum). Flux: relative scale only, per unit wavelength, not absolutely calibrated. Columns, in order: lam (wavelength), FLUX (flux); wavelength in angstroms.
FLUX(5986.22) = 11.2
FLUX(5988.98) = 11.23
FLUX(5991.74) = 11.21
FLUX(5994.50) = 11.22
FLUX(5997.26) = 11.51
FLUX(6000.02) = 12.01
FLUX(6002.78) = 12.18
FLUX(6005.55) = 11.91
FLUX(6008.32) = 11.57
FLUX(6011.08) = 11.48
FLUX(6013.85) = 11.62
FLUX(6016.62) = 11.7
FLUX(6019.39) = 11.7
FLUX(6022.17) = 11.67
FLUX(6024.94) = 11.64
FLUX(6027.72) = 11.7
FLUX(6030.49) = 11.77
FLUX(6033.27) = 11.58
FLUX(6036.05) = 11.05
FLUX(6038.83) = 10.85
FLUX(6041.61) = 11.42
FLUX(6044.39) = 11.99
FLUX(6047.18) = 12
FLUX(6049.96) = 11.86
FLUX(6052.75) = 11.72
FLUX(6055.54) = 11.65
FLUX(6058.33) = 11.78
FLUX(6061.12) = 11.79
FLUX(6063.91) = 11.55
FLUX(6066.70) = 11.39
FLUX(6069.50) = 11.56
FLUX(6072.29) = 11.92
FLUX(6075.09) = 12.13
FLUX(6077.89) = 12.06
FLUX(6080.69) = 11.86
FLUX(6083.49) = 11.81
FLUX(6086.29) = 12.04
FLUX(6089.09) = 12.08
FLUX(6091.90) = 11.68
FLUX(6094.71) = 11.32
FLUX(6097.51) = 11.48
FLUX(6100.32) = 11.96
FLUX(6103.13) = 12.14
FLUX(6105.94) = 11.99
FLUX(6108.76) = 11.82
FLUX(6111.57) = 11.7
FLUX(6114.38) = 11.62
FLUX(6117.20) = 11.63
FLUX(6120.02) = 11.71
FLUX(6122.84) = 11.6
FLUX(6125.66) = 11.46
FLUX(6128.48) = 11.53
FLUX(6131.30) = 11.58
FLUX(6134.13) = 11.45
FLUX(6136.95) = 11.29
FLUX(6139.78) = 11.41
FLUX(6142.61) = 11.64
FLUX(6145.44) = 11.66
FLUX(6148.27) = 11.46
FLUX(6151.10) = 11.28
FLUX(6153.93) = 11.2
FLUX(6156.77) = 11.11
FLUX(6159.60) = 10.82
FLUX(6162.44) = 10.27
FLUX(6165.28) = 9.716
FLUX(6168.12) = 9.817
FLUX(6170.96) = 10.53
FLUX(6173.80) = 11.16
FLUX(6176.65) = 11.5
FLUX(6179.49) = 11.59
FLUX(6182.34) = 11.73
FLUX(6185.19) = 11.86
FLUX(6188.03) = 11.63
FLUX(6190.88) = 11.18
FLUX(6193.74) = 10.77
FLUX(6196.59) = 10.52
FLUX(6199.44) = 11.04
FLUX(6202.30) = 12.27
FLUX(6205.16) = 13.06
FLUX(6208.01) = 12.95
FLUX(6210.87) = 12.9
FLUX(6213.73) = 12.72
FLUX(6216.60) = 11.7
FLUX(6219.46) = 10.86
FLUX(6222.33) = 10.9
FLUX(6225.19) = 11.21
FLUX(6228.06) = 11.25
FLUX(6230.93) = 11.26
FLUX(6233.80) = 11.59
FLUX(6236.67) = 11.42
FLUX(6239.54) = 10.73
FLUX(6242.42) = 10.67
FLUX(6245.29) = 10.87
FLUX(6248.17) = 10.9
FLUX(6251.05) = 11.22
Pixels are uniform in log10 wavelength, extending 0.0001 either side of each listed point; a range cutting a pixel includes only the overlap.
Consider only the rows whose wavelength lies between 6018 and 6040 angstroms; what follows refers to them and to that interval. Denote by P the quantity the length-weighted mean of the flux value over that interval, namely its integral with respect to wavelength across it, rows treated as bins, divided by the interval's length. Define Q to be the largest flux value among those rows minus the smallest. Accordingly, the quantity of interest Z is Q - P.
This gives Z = -10.6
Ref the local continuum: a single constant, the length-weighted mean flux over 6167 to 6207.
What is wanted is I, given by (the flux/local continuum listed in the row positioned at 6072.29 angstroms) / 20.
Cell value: 0.0524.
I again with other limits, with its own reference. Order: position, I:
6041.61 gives 0.0502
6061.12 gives 0.0519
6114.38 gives 0.0511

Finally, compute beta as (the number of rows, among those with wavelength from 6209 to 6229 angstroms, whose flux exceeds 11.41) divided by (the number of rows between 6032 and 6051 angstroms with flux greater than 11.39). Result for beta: 0.60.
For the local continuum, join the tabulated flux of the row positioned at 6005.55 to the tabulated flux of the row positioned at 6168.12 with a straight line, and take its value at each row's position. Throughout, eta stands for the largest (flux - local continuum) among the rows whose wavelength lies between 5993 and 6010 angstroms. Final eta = 0.2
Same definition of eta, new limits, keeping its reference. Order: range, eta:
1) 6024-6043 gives 0.2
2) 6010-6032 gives 0.2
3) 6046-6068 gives 0.6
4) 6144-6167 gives 1.6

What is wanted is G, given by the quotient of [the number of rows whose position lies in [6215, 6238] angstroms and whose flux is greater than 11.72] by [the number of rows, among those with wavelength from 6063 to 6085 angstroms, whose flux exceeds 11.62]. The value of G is 0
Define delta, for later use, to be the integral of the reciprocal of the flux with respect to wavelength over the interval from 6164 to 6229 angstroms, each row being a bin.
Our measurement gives 5.7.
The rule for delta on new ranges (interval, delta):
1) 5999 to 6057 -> 5.0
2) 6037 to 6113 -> 6.5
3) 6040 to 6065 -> 2.1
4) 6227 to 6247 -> 1.8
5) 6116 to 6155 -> 3.4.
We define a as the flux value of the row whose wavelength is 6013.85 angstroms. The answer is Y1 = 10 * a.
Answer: 116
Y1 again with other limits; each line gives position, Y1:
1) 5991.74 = 112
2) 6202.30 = 123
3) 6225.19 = 112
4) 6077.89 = 121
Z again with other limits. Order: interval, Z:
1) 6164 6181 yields -8.9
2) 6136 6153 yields -11.1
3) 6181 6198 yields -9.9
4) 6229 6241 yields -10.4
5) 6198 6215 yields -10.5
